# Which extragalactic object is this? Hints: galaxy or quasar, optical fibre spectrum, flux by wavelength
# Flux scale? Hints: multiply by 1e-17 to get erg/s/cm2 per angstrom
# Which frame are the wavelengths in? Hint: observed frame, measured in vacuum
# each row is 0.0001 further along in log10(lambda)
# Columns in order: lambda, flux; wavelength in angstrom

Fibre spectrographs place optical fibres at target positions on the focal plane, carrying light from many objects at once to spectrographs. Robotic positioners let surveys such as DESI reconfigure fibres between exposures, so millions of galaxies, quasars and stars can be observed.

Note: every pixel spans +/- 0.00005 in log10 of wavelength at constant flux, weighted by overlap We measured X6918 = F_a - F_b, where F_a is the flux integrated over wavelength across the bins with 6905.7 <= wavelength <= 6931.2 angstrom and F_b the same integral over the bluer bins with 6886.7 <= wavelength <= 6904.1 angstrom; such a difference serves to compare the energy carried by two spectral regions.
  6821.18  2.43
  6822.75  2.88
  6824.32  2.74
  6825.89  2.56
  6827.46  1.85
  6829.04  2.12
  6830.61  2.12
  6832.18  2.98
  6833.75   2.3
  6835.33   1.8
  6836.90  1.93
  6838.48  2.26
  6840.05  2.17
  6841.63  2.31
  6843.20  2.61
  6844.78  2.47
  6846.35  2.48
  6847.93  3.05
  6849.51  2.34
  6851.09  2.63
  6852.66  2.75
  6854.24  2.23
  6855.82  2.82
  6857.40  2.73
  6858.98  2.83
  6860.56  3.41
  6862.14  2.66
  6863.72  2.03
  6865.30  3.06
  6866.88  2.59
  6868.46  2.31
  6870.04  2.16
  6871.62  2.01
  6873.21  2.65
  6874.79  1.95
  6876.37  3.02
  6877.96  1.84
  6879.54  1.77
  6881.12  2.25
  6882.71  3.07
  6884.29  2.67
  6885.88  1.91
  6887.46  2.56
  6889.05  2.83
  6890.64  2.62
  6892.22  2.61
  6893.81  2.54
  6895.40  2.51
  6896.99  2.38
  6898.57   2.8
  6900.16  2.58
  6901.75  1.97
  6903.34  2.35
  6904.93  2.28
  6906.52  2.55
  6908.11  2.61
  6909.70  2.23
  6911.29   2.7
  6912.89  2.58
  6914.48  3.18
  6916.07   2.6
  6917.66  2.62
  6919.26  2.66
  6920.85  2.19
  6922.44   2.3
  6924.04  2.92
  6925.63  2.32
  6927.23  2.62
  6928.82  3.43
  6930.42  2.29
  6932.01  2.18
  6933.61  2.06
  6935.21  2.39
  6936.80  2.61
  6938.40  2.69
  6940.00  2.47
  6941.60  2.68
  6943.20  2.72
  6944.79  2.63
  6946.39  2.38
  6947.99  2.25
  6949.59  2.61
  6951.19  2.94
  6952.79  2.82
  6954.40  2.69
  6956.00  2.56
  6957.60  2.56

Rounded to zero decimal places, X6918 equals 23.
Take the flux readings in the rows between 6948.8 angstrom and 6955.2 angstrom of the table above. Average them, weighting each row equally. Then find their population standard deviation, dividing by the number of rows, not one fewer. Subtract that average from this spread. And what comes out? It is -2.64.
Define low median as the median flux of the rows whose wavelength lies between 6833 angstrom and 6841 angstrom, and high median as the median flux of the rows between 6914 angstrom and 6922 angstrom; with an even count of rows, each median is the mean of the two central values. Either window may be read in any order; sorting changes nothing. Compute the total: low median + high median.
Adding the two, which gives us 4.8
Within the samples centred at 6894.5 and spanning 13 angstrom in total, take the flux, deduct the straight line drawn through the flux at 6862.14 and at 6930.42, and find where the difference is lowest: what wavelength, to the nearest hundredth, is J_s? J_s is 6896.99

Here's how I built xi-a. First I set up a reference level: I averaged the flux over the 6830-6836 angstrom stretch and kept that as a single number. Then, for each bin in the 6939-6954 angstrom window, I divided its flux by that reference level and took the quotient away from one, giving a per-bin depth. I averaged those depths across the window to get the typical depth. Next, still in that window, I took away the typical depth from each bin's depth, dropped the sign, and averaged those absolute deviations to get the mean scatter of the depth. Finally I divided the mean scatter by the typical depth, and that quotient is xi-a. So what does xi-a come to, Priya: -0.5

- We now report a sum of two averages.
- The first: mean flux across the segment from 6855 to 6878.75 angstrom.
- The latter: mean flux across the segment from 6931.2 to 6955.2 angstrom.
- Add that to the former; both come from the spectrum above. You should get 5.08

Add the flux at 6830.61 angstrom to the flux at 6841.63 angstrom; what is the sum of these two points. 4.4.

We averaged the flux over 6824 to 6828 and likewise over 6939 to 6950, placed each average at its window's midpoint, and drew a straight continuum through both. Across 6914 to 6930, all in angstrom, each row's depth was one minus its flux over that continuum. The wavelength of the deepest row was 6920.85 angstrom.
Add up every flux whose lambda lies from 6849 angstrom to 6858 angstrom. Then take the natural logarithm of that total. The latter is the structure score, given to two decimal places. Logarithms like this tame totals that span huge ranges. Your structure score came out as 2.74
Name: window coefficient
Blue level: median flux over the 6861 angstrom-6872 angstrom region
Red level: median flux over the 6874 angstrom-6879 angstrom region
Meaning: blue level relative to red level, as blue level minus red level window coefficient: 0.36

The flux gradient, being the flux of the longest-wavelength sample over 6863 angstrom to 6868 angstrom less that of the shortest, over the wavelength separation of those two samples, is 0.2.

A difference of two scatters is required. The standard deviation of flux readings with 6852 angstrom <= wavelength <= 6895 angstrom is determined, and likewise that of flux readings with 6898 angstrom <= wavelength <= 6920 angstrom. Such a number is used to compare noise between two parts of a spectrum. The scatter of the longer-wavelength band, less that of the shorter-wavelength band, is -0.14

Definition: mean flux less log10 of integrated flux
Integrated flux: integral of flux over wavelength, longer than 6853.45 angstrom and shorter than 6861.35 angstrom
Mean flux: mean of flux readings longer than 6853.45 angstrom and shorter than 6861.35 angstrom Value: 1.46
